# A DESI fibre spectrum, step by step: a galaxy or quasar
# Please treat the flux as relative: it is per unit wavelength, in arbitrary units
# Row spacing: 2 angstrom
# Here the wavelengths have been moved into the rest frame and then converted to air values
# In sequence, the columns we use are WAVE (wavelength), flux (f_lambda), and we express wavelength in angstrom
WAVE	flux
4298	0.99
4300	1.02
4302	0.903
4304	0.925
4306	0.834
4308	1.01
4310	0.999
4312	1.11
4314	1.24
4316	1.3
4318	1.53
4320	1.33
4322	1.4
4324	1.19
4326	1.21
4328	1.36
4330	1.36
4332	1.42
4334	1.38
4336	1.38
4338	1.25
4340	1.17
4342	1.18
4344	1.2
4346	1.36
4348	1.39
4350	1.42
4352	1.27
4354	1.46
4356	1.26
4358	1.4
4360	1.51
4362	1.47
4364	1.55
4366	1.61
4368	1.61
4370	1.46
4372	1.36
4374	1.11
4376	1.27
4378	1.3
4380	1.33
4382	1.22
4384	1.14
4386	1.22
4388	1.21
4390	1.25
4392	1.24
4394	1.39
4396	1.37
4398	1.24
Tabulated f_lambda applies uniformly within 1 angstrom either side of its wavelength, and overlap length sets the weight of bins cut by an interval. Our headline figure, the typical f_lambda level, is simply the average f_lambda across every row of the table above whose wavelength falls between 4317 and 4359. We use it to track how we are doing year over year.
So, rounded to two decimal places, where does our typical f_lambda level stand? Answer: 1.33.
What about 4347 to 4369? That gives 1.45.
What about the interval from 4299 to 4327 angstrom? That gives 1.14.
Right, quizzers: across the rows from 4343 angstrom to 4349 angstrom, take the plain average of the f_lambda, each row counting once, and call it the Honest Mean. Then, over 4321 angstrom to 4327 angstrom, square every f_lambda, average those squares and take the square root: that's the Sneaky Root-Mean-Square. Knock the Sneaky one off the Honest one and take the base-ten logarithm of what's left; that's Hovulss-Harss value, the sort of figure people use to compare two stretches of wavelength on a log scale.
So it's -1.3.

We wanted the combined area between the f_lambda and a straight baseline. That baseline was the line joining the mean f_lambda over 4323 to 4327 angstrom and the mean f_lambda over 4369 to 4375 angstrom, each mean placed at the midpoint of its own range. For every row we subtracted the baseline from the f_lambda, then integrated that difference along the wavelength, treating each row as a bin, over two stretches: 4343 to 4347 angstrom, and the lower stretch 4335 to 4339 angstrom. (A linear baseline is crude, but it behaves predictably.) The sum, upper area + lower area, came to 0.5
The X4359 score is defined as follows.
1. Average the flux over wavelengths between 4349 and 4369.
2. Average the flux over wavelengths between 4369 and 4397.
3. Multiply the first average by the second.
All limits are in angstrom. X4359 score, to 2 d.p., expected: 1.86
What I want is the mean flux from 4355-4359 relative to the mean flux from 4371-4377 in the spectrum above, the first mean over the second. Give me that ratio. 1.07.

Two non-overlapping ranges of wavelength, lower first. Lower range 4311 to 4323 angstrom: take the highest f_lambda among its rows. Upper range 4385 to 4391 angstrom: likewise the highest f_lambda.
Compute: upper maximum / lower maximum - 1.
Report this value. -0.2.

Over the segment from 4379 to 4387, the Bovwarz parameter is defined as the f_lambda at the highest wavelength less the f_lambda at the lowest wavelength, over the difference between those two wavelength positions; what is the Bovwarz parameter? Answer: -0.018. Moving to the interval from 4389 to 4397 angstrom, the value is 0.020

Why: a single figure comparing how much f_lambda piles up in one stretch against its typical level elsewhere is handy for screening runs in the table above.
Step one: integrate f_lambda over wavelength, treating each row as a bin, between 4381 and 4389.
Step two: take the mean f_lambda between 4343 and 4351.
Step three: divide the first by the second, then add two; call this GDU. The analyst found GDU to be 9.1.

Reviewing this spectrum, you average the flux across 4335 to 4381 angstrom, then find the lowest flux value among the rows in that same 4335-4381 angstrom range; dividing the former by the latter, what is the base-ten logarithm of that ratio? 0.089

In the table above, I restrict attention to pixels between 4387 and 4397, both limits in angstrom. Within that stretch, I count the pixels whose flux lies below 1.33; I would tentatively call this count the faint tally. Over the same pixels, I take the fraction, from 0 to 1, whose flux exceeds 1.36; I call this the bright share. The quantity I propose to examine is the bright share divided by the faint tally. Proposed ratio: 0.1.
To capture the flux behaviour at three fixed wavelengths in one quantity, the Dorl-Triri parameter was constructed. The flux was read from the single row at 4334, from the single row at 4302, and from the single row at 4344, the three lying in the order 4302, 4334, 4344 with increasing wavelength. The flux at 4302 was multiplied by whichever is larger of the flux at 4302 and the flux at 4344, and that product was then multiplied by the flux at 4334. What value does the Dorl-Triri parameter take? 1.50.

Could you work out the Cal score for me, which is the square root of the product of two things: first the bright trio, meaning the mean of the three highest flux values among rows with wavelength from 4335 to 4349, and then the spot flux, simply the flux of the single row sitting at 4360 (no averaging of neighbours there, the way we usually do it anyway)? 1.44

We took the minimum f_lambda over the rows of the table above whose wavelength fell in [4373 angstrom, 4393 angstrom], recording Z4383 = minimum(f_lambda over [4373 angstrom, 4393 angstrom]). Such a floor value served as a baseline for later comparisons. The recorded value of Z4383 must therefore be 1.11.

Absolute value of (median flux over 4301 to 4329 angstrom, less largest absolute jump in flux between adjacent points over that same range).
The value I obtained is 0.97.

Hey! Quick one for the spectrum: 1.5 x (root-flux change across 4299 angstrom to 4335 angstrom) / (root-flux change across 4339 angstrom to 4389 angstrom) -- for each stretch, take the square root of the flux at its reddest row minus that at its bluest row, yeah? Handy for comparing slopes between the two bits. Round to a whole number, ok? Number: 13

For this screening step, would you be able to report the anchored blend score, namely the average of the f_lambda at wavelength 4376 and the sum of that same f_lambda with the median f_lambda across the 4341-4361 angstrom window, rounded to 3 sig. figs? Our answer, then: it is 1.96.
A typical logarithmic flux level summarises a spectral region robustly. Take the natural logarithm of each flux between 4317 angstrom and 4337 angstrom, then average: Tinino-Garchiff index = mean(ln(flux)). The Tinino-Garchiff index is 0.30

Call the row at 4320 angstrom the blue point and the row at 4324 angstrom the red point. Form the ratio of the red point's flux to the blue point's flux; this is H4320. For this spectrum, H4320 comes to 0.89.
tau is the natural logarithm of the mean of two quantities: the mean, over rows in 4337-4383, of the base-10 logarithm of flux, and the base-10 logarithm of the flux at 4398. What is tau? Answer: -2.2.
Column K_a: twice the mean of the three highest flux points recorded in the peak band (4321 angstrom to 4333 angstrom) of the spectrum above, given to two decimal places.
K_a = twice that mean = 2.79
